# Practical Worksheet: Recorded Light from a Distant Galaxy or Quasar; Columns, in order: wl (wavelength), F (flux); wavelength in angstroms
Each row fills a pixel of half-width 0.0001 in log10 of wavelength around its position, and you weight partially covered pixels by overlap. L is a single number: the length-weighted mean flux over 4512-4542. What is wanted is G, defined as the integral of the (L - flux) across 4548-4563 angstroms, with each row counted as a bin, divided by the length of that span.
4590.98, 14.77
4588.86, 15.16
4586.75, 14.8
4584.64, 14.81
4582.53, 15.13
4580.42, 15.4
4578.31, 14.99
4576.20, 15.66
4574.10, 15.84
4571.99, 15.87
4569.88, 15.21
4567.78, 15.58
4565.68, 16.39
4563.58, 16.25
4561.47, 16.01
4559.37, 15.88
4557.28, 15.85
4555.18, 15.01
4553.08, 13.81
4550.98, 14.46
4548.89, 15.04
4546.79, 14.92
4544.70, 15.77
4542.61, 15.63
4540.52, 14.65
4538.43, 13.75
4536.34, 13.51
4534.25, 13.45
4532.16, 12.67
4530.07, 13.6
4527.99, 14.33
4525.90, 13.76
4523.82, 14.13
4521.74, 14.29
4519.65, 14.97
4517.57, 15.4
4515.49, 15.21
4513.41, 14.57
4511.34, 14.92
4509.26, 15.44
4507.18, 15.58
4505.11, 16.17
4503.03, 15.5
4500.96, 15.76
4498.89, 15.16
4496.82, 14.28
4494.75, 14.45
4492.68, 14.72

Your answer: -0.99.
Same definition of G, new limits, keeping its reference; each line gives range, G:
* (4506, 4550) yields -0.36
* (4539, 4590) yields -1.13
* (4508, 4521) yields -0.88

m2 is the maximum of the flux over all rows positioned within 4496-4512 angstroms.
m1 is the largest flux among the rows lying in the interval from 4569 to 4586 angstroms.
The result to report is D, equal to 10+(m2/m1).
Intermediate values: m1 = 15.87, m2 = 16.17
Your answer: 11.0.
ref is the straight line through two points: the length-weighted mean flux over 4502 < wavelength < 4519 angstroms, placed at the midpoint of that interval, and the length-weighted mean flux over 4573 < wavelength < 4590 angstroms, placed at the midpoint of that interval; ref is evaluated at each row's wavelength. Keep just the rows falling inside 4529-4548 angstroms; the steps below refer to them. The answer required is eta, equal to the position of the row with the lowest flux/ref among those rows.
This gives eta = 4532.16 angstroms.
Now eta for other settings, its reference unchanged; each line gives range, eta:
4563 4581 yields 4578.31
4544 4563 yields 4553.08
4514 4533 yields 4532.16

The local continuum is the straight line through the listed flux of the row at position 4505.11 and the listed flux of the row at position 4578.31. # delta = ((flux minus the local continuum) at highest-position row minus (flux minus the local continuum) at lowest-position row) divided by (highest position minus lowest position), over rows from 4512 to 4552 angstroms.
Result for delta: 0.013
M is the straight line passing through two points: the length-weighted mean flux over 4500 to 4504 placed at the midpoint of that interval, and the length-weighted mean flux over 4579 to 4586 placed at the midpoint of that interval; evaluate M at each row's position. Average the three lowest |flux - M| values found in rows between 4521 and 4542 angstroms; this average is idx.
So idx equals 1.0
